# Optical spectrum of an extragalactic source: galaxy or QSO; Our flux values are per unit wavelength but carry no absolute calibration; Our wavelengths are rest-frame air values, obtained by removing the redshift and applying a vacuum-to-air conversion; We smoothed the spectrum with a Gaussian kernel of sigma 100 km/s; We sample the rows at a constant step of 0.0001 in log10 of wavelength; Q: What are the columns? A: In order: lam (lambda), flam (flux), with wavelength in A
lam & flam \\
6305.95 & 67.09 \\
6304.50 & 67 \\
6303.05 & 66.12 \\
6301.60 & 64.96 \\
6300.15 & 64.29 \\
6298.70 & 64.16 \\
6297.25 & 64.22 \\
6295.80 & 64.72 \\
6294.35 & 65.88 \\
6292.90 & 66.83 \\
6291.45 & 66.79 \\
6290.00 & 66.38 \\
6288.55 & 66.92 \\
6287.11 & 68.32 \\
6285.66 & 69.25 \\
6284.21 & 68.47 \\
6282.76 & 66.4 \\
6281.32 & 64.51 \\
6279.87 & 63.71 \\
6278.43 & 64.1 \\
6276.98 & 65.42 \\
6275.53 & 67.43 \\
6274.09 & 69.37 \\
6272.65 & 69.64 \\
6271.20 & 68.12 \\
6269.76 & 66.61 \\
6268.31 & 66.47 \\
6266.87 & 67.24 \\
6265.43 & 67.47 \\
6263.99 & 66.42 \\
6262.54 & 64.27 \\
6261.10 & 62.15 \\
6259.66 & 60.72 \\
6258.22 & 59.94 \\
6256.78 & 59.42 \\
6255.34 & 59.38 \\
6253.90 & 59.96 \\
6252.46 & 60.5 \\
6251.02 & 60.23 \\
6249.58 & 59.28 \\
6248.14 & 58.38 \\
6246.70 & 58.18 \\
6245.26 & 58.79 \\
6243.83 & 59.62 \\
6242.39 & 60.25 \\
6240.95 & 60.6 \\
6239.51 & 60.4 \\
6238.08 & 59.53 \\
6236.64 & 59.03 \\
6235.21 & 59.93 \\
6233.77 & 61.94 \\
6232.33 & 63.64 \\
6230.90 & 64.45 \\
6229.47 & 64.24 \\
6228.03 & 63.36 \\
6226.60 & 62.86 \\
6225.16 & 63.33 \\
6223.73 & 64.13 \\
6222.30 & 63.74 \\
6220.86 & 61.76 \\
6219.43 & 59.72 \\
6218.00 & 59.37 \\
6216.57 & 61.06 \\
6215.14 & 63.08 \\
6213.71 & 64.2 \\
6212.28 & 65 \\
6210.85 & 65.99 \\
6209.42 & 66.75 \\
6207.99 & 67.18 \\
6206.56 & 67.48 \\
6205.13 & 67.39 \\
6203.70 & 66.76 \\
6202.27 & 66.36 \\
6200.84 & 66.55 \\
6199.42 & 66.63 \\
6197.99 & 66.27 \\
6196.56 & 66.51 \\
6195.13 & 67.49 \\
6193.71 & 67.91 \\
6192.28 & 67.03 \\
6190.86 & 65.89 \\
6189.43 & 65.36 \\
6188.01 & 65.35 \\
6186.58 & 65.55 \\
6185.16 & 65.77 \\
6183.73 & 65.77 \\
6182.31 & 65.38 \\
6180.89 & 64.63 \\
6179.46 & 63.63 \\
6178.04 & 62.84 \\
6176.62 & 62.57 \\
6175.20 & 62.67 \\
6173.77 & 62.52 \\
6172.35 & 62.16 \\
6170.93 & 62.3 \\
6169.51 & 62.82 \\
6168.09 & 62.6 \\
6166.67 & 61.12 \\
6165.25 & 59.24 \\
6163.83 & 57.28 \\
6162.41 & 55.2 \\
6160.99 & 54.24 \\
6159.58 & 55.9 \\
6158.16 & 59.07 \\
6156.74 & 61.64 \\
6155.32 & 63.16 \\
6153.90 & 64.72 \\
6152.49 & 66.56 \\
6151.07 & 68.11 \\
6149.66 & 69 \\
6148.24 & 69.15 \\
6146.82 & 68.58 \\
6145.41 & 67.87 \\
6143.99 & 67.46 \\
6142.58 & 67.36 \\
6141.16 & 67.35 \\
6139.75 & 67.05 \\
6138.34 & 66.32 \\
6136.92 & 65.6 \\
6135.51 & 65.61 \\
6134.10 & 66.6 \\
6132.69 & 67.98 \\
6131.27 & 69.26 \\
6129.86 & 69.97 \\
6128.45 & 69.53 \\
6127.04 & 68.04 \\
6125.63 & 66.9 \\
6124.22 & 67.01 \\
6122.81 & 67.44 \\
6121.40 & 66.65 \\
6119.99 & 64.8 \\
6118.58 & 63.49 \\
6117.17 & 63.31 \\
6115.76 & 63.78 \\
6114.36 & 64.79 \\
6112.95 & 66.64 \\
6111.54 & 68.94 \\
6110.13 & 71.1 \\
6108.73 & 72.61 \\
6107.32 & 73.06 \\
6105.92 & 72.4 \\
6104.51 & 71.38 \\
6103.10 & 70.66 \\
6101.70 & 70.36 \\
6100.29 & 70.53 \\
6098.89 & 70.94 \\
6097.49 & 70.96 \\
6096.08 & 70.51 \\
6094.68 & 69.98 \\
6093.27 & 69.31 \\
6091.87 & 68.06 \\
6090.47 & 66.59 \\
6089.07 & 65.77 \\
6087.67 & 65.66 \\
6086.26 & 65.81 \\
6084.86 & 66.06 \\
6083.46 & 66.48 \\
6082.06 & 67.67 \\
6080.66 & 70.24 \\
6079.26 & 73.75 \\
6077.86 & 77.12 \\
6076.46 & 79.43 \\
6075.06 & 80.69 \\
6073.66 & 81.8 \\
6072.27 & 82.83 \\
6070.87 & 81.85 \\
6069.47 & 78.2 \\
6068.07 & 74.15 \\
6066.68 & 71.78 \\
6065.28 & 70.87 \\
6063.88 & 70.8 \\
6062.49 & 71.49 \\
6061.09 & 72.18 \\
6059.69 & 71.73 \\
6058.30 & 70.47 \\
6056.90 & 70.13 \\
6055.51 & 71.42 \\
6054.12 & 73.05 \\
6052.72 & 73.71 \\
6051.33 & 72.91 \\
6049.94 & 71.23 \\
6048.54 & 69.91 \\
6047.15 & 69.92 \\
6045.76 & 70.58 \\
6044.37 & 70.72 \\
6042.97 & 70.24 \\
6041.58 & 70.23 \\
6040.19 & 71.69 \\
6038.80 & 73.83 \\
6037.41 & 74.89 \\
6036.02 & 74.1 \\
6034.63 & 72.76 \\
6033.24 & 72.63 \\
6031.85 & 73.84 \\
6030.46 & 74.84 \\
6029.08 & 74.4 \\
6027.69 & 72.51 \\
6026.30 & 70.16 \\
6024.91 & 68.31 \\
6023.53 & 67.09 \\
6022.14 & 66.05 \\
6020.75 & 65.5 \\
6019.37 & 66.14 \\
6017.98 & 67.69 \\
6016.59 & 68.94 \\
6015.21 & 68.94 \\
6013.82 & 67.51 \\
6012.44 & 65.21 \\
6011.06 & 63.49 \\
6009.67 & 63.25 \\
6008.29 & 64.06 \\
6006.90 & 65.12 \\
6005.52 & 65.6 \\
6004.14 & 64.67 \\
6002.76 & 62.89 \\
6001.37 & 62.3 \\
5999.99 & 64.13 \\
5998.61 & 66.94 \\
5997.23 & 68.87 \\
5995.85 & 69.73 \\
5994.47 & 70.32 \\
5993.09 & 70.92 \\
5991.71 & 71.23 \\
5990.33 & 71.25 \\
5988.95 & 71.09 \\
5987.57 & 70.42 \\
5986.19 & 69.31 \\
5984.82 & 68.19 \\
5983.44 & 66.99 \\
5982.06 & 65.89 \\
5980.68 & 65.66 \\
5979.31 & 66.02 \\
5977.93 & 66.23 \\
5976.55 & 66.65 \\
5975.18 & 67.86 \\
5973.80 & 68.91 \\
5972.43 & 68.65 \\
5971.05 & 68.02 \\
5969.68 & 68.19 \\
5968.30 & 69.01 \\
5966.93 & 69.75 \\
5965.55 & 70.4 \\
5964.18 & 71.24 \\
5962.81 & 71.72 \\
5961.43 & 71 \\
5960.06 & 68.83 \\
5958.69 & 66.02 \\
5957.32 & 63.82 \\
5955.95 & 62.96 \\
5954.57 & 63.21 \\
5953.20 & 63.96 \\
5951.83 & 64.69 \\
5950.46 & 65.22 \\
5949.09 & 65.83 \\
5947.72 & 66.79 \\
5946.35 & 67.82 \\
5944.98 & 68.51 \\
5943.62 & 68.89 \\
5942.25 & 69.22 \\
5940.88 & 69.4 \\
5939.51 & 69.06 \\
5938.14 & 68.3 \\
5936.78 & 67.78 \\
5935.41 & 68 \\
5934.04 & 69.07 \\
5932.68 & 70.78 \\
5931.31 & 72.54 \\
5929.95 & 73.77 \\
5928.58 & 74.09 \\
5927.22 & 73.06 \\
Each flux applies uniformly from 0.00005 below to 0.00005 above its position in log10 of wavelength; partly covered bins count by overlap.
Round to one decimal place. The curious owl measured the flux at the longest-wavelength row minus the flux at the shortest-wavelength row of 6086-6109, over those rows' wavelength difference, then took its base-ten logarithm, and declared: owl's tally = -0.5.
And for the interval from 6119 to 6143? -0.9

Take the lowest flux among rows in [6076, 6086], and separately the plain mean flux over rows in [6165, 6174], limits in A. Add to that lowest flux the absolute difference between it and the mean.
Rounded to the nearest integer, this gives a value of 70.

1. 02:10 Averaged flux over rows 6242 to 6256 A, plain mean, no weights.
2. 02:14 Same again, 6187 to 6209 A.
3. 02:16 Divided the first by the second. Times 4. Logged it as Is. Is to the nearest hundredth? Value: 3.57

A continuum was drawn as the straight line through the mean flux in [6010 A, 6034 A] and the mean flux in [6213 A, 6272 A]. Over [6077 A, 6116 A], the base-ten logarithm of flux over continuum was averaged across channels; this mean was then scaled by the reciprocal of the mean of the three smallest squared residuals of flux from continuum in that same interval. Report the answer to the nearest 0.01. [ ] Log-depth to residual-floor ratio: 0.08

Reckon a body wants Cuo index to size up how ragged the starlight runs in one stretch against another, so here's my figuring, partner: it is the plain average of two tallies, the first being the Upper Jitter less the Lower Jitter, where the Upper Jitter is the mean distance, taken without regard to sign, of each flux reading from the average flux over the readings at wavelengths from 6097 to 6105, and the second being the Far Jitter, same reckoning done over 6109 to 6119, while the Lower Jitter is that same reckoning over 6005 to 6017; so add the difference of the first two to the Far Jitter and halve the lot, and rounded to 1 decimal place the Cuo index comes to 0.5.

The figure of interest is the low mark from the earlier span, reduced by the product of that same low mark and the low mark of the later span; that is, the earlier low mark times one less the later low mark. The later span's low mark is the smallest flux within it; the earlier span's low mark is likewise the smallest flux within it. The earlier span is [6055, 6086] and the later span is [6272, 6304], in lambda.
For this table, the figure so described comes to -4143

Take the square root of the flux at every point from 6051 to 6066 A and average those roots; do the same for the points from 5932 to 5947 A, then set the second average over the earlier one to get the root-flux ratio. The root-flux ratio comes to 0.98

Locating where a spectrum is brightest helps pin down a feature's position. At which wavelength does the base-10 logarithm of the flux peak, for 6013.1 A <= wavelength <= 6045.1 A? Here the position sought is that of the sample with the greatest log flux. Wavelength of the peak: 6037.41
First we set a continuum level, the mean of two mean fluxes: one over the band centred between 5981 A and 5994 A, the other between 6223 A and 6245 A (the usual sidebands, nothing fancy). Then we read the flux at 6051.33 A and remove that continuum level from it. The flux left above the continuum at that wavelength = 7.3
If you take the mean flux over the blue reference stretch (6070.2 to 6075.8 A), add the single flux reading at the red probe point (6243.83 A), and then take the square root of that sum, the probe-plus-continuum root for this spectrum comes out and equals 11.9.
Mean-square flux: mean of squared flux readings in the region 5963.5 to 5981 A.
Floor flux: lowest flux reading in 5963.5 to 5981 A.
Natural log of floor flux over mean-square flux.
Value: -4.26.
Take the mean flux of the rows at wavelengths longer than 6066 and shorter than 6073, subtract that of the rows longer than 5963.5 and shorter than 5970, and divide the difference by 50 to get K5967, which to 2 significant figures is 0.16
